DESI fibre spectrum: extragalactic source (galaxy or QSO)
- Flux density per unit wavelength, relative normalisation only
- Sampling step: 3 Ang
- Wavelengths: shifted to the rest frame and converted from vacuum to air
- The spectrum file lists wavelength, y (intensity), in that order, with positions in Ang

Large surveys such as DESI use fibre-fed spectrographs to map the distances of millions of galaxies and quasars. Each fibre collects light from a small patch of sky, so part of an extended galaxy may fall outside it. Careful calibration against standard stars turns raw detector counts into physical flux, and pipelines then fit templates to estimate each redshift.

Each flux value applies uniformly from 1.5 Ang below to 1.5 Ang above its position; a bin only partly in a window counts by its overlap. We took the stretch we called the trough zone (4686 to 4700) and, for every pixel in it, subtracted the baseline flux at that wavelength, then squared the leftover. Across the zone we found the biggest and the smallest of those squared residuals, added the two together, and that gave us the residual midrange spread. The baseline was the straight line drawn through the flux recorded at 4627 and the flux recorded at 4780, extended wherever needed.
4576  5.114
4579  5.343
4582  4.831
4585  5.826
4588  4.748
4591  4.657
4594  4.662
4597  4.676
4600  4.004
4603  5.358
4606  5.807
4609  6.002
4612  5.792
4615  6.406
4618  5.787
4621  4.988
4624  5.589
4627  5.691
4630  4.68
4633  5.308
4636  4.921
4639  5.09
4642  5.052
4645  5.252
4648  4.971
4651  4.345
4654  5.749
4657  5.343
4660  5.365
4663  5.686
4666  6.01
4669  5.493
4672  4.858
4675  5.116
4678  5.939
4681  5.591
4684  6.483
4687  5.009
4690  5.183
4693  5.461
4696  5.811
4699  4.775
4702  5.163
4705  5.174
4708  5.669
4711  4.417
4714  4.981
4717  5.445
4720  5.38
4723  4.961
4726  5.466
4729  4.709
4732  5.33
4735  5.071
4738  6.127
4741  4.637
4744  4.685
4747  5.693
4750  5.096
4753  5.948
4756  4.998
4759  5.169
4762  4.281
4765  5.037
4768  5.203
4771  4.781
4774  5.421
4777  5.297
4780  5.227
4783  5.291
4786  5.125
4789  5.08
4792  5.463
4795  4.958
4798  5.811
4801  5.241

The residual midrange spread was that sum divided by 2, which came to 0.24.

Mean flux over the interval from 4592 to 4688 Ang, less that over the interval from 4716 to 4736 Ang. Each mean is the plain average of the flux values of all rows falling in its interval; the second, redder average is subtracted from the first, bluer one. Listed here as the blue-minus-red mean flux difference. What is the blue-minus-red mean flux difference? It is 0.15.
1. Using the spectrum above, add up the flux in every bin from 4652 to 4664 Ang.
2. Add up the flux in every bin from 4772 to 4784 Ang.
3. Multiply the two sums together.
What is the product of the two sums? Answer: 470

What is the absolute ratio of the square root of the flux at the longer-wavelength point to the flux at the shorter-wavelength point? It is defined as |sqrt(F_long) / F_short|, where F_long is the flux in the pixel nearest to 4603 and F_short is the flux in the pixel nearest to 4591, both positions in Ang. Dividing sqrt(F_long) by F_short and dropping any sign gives 0.50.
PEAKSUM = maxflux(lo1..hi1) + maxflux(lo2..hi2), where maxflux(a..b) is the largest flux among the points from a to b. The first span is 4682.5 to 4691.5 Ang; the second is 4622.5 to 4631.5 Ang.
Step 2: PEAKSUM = 12.2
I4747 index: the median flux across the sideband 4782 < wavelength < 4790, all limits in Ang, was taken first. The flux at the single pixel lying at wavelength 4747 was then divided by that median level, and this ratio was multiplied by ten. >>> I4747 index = 11.1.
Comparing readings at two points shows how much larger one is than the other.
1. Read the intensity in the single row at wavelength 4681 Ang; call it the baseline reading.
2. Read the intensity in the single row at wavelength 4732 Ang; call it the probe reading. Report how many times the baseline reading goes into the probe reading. 0.95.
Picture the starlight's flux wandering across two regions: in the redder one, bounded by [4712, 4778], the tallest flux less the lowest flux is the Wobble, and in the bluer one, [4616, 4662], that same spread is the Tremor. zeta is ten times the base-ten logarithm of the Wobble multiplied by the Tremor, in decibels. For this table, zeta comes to 4.3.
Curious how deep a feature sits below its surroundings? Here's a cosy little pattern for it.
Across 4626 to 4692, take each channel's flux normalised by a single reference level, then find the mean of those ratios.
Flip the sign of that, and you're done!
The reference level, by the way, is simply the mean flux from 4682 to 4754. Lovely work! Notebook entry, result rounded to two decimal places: -1.01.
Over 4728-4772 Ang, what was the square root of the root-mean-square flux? 2.27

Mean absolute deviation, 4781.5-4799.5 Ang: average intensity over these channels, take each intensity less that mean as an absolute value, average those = 0.234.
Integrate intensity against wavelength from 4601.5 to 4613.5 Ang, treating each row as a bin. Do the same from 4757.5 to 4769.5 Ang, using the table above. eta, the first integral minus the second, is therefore 10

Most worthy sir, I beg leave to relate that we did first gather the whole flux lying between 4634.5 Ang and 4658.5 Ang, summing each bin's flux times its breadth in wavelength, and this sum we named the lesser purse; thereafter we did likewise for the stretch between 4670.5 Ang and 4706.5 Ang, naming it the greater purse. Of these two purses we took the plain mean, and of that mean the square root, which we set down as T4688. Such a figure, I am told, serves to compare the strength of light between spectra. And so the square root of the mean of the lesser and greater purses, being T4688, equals 12.6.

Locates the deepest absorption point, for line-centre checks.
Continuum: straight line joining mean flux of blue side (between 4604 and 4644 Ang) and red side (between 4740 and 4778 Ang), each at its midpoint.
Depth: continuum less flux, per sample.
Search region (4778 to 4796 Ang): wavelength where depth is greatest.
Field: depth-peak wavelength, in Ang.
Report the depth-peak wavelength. 4795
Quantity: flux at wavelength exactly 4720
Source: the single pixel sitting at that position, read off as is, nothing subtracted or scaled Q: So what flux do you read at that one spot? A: 5.38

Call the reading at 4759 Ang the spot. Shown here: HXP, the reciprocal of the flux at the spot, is 0.193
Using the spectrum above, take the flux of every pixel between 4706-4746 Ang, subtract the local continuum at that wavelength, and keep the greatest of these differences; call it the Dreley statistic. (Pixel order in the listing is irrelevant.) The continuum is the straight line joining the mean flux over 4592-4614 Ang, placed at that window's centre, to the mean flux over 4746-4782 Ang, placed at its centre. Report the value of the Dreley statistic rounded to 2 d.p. 0.95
